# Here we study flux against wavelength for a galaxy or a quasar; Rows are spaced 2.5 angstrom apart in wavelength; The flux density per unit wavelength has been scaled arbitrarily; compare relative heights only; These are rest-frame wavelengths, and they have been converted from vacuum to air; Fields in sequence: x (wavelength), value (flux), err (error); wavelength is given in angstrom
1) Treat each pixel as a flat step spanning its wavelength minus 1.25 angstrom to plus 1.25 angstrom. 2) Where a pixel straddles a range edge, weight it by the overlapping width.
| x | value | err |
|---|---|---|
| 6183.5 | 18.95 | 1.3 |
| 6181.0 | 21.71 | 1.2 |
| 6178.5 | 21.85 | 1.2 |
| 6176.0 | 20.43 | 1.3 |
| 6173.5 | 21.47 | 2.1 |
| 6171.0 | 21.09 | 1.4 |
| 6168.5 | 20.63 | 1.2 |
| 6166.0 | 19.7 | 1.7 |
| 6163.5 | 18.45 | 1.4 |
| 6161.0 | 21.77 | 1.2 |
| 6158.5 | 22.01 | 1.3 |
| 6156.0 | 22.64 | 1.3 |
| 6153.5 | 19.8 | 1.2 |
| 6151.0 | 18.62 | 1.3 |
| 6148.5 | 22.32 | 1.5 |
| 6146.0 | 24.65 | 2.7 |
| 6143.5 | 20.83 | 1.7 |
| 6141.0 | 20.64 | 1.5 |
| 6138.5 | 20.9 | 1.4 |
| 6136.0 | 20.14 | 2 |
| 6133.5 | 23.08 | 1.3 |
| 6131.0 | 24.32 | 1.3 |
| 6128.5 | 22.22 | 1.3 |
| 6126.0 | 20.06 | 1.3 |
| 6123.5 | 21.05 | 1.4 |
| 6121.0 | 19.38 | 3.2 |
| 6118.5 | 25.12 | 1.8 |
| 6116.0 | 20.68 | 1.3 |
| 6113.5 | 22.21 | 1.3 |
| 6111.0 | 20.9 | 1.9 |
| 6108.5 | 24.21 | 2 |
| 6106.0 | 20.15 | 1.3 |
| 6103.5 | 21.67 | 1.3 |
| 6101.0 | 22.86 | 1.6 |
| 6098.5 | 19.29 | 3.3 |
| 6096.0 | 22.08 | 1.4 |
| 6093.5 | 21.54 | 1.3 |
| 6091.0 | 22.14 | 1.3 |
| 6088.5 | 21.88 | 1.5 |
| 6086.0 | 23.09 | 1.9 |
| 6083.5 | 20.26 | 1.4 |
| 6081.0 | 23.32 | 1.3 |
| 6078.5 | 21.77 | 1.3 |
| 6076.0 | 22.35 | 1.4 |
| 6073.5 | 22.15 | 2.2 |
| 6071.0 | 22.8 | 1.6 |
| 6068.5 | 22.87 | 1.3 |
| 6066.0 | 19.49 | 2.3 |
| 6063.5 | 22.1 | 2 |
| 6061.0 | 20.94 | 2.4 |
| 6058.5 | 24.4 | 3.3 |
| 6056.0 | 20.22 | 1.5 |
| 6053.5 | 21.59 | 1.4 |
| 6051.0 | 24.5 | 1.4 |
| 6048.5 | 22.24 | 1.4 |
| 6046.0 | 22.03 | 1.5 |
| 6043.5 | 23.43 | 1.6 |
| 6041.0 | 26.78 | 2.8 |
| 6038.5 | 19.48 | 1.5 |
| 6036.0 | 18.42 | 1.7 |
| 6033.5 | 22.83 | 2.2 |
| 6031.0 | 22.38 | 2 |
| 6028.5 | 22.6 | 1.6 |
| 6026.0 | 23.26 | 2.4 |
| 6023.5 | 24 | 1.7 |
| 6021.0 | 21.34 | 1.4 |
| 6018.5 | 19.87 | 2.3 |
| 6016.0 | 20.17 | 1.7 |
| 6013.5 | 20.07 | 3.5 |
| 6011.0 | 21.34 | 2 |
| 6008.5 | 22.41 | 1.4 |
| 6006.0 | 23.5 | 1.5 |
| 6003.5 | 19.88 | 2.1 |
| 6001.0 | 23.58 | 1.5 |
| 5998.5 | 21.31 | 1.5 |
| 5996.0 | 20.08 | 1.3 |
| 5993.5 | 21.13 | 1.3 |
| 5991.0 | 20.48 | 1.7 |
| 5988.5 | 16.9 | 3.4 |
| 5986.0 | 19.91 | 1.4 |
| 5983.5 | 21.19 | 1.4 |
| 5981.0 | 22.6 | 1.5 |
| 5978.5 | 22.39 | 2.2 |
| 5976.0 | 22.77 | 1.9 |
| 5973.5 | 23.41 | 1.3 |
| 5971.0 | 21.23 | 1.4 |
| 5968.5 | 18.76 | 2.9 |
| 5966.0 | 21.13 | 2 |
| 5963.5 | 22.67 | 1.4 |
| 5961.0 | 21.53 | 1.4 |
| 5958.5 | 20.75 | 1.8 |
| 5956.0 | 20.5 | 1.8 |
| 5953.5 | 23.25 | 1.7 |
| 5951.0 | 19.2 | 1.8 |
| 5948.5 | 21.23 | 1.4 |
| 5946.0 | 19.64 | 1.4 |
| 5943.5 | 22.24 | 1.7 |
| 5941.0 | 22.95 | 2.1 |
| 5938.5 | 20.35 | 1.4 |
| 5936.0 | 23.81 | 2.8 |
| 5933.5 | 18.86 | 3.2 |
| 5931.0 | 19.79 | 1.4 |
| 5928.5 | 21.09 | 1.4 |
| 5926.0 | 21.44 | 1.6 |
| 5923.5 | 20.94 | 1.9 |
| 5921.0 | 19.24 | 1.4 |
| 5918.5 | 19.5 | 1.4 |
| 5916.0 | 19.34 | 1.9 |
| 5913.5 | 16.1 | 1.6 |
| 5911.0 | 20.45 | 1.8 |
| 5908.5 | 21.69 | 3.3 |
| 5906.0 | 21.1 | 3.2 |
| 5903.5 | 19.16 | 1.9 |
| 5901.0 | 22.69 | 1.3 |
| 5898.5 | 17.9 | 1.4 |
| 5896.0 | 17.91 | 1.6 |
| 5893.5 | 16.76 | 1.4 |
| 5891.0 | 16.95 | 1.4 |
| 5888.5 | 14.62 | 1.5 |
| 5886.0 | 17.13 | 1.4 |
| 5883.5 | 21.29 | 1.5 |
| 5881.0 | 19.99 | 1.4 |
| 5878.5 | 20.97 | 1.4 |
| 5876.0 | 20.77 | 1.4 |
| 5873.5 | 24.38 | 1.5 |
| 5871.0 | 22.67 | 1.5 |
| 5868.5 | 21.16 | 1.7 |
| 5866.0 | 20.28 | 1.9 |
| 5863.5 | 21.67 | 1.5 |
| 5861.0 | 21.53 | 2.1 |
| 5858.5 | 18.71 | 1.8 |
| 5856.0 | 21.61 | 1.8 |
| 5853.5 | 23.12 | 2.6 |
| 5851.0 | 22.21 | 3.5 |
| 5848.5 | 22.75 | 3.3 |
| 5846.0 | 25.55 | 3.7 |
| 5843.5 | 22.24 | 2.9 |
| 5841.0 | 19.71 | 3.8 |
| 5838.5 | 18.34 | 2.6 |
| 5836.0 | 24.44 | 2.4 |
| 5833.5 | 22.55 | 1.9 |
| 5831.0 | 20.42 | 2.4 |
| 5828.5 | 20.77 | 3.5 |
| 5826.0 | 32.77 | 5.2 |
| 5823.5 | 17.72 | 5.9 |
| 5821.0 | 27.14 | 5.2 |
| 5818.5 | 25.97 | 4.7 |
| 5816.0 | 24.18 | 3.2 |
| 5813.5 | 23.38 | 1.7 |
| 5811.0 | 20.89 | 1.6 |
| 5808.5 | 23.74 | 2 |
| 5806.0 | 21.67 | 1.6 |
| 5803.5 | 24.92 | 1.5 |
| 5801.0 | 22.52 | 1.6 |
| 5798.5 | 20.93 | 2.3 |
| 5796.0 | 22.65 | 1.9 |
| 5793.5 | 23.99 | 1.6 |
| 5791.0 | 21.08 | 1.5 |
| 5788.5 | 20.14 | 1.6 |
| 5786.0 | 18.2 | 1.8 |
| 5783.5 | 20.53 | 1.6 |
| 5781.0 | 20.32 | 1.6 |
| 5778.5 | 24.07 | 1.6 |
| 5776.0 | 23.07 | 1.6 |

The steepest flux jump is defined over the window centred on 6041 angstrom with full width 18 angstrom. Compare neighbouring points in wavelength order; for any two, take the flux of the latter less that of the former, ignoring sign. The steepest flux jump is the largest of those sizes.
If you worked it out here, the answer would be 7.3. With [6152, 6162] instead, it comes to 2.8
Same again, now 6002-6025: 3.6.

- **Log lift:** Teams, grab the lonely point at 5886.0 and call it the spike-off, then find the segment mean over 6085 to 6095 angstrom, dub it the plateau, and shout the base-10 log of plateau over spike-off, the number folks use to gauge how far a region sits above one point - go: 0.11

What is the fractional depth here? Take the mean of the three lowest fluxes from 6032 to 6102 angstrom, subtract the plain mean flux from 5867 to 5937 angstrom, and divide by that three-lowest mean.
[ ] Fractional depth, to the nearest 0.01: -0.04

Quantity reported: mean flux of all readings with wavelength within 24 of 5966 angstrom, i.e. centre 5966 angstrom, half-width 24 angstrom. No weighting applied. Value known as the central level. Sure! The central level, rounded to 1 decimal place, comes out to 21.1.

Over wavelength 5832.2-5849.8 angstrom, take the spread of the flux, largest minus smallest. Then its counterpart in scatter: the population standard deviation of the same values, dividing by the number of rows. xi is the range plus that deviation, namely 9.5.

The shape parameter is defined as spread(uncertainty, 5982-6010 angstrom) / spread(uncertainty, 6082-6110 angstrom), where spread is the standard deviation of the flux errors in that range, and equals 1.0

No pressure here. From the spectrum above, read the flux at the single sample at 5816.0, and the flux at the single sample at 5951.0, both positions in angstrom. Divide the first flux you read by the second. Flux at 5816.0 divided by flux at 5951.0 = 1.26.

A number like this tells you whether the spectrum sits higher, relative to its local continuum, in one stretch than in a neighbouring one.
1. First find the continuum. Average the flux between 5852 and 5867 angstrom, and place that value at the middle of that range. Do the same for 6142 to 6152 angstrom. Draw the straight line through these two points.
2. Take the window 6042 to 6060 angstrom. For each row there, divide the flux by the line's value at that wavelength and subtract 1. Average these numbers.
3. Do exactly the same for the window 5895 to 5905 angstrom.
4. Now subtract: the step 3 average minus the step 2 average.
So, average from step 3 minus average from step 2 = -0.14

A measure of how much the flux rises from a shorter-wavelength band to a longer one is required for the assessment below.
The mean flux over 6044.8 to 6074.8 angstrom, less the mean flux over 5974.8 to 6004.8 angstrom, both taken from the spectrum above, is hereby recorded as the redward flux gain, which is 1.1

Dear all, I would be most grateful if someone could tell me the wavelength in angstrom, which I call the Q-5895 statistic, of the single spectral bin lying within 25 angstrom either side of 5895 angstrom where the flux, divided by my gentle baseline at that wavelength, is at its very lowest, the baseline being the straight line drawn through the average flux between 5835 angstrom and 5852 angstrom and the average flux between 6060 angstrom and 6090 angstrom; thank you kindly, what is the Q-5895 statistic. 5888.5 angstrom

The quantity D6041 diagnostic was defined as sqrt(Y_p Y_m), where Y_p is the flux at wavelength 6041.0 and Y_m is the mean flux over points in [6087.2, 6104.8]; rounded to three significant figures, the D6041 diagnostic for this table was 24.1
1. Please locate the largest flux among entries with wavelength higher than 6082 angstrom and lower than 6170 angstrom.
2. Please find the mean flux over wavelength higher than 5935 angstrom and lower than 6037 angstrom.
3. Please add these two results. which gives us 46.5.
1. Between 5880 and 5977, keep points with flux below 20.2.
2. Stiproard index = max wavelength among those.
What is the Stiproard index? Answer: 5968.5 angstrom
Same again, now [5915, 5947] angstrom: 5946.0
